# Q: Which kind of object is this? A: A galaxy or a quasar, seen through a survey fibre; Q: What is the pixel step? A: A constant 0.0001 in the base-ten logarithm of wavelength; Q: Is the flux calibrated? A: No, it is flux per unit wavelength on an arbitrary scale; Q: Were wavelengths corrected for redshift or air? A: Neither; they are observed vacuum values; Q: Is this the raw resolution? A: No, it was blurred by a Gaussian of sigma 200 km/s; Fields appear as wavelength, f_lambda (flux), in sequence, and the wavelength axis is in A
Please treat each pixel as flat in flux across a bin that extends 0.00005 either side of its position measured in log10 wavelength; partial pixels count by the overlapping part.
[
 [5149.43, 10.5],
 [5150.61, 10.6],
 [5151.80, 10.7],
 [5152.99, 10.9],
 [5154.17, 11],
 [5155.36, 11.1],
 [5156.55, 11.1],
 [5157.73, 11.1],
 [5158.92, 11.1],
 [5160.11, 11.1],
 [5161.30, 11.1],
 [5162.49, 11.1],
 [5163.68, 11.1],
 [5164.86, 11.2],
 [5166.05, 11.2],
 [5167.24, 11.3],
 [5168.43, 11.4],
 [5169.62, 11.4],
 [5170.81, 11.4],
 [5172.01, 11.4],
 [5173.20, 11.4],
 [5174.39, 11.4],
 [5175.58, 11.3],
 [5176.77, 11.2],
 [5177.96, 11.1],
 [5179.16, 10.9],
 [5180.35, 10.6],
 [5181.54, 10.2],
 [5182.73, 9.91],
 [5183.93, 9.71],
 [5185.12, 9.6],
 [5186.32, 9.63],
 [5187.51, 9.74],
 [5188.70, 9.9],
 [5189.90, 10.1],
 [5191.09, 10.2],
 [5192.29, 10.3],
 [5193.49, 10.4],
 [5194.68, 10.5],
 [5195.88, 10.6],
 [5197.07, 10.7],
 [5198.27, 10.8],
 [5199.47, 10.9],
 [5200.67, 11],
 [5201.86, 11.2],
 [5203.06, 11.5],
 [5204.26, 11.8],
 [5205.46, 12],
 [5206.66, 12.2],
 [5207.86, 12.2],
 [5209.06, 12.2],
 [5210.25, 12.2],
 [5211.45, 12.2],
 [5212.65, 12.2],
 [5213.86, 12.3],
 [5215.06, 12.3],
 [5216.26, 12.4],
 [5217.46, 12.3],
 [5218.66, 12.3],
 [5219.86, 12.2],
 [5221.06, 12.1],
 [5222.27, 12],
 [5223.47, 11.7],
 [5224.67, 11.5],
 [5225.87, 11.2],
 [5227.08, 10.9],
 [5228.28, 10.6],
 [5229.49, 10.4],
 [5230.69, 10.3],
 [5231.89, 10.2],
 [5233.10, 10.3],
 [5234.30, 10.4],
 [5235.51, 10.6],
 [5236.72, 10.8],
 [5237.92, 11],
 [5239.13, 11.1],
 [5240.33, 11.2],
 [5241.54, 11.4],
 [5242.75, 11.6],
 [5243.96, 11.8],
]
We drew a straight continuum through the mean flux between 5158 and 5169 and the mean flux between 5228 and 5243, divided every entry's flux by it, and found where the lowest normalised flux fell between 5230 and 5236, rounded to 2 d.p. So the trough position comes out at 5231.89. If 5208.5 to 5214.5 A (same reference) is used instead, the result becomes 5209.06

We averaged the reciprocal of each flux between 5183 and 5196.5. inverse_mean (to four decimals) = 0.0995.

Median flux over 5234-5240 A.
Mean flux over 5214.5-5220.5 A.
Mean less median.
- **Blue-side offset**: 1.5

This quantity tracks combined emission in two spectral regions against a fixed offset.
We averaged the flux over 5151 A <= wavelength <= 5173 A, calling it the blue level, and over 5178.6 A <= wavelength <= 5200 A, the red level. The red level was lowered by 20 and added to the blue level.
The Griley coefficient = 1.4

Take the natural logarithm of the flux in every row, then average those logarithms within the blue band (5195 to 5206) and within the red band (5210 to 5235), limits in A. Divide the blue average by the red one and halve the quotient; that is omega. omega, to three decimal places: 0.494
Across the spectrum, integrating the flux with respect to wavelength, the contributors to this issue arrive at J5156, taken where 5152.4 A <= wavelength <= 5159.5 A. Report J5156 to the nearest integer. 79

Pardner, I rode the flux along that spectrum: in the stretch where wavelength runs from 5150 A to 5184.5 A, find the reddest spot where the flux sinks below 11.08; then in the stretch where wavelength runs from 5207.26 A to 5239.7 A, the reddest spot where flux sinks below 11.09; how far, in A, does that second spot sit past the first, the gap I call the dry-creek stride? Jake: 54.0 A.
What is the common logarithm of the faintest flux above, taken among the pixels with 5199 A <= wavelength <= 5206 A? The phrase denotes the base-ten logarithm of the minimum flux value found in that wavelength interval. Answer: 1.04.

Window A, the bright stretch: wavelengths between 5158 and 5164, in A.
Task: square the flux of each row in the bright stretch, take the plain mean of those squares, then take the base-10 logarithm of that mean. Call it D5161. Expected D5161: 2.09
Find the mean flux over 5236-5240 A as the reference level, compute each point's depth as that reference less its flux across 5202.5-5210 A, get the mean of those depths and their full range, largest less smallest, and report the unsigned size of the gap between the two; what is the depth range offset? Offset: 1.7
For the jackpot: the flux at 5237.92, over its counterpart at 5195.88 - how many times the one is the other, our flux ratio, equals 1.04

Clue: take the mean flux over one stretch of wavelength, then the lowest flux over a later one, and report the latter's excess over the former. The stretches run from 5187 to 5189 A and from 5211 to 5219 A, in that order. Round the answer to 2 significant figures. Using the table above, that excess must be 2.4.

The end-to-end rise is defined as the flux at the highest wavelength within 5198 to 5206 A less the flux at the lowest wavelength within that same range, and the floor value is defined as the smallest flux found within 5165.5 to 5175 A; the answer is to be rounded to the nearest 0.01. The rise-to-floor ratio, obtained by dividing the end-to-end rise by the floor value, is 0.11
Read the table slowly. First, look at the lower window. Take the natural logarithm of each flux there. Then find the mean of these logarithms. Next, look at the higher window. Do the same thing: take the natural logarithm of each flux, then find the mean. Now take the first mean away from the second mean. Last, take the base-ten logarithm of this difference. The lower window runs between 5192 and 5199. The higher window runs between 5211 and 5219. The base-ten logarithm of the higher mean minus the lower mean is -0.8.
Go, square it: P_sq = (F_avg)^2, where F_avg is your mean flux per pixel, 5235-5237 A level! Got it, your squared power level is 114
